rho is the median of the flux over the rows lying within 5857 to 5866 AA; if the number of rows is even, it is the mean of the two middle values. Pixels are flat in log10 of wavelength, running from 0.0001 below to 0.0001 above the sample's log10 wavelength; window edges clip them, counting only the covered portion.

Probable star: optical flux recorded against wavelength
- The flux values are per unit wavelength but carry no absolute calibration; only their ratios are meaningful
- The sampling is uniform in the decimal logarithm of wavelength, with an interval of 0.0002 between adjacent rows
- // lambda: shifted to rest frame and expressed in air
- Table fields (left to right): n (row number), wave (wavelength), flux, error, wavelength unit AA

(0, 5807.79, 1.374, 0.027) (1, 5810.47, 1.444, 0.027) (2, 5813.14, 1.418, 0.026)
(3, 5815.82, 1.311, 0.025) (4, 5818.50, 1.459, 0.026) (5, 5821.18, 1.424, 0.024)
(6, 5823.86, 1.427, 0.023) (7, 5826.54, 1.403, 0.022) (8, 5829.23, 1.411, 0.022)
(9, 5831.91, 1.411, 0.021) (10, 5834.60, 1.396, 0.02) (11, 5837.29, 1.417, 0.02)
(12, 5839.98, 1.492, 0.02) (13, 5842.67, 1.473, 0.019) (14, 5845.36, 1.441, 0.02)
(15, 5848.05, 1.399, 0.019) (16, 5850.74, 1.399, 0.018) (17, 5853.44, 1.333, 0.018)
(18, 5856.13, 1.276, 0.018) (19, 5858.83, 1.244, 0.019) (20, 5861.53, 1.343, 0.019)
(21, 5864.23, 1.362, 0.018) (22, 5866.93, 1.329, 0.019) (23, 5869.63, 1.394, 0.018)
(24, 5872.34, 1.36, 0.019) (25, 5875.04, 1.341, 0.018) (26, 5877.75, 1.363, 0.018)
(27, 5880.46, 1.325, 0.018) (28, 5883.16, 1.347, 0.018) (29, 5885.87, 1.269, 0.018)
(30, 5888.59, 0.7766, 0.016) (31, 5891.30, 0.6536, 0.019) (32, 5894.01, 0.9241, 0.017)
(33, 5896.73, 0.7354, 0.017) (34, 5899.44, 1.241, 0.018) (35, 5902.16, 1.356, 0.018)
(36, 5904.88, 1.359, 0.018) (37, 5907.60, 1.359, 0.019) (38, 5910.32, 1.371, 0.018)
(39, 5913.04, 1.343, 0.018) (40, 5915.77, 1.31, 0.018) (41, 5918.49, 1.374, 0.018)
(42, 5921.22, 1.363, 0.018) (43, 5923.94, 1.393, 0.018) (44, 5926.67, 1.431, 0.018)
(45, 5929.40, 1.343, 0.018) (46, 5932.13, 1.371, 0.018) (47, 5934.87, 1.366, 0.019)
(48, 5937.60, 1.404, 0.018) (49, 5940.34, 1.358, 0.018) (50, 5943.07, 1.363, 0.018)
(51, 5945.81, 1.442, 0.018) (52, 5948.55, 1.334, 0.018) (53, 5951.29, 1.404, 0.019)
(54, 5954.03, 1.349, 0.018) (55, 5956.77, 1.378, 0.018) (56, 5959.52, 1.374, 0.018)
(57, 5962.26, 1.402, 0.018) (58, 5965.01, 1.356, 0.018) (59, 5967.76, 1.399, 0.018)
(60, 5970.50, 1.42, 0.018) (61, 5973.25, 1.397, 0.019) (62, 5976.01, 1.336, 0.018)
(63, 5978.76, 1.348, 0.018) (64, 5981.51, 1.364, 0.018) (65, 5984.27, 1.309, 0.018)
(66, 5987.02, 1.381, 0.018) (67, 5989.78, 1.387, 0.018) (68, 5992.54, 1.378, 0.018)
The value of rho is 1.34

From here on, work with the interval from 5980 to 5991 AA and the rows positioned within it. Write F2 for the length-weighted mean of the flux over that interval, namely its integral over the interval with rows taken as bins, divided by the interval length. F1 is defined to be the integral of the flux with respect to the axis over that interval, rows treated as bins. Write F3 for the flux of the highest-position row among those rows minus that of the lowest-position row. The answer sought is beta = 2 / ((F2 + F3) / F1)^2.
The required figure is 234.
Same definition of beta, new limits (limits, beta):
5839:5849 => 228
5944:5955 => 278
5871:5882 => 255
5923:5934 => 250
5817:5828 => 262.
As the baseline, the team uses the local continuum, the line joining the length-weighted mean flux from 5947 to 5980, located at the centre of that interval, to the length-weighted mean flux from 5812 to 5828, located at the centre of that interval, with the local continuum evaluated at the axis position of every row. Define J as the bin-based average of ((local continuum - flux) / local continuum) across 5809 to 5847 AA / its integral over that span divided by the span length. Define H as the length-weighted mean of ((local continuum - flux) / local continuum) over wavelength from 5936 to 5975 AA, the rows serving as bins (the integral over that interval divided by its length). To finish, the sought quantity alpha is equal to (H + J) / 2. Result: -0.009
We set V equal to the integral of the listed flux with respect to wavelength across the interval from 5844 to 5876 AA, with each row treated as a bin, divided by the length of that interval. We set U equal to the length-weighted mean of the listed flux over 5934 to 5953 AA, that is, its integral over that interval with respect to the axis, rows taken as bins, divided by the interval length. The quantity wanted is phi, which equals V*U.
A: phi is 1.87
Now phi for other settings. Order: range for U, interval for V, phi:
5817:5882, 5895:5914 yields 1.72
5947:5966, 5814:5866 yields 1.91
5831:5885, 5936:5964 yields 1.89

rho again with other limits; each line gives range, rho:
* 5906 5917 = 1.35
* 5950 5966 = 1.38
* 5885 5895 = 0.85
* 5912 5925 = 1.36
